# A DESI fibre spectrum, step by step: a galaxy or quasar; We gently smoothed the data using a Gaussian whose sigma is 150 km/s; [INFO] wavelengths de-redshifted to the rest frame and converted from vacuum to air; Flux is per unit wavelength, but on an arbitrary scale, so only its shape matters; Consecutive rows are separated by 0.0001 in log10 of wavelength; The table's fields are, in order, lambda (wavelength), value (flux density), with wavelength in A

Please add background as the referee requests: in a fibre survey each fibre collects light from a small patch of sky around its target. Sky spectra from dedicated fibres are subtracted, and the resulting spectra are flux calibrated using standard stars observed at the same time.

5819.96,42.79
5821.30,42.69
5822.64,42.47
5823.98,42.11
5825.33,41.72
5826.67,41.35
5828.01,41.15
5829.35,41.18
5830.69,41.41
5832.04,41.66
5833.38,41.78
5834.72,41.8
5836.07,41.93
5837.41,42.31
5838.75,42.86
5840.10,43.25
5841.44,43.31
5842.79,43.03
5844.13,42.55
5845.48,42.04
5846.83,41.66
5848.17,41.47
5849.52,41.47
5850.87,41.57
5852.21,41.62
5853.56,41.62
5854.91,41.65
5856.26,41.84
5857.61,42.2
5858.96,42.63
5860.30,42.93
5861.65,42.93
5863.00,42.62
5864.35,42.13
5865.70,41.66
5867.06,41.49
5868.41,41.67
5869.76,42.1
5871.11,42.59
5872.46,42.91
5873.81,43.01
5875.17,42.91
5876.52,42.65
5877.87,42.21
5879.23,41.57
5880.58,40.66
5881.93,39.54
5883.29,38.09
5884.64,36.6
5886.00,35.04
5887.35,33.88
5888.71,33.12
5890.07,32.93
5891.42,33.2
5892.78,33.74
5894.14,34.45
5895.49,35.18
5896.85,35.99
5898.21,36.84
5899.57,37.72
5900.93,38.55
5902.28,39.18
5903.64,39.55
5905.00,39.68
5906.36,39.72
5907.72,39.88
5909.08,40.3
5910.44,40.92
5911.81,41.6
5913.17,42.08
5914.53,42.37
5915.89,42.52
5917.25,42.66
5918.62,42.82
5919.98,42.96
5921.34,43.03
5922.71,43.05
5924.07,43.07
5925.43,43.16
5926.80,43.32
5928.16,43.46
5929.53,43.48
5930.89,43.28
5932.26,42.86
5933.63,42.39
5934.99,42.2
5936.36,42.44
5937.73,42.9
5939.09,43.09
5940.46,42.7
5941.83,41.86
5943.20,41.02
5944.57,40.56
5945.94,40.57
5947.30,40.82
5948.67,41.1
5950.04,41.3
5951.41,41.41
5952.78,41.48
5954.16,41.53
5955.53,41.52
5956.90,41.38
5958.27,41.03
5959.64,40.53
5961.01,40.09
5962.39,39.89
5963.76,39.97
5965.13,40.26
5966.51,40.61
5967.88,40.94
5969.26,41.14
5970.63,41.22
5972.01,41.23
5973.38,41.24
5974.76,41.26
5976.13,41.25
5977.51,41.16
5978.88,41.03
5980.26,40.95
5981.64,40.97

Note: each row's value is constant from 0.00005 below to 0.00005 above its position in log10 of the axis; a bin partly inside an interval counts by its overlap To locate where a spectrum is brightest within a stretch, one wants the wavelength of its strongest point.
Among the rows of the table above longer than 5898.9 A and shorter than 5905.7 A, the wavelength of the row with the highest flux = 5905.00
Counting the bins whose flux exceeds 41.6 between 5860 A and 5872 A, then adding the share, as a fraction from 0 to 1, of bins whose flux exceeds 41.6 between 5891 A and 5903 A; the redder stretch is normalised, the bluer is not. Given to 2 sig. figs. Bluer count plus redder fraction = 8.0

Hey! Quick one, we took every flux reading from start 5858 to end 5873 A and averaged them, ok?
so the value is 42.3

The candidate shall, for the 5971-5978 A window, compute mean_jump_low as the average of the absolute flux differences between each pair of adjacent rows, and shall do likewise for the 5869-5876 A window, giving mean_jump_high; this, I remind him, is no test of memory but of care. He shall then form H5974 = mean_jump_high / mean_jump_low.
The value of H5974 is 7.8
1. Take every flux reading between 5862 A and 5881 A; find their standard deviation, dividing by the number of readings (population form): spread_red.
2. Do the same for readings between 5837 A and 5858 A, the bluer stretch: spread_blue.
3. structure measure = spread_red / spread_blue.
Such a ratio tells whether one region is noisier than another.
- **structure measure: 1.0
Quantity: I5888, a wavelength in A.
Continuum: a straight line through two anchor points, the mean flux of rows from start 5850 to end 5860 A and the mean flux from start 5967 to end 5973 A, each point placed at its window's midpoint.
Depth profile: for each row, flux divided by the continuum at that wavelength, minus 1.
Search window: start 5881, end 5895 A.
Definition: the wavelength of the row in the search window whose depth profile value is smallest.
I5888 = 5890.07 A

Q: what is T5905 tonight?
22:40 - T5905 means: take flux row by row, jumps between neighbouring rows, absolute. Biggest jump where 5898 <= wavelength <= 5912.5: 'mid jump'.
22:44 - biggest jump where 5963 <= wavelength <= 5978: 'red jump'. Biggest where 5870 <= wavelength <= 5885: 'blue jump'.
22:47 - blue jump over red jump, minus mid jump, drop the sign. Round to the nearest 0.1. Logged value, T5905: 3.4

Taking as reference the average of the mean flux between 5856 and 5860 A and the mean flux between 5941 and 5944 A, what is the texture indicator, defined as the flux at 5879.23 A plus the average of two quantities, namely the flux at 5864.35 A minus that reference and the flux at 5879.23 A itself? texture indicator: 62.5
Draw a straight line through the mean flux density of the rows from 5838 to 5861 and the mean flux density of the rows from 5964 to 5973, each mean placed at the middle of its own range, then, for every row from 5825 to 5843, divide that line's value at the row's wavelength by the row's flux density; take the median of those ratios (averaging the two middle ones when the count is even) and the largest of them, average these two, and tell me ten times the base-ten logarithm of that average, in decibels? 0.10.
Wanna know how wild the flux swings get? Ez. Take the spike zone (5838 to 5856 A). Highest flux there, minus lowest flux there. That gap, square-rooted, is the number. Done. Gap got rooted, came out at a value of 1.36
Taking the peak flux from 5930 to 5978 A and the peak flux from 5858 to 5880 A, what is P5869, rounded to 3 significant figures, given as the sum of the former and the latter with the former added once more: 130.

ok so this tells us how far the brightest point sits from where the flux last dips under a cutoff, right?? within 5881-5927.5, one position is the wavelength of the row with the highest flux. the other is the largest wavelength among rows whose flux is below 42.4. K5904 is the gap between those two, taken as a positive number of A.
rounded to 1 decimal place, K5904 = 12.3 A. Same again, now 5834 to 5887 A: 44.6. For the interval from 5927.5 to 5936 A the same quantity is 5.5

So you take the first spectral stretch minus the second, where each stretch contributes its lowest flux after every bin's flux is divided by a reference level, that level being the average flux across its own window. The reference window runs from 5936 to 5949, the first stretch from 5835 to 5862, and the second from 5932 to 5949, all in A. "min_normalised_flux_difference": 0.02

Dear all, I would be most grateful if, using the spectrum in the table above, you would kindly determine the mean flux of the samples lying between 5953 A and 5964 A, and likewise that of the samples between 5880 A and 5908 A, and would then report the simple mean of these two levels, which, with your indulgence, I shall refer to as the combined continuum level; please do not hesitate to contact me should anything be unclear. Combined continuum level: 38.8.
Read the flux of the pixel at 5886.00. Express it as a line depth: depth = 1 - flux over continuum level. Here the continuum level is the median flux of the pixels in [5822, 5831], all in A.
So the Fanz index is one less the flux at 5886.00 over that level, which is 0.15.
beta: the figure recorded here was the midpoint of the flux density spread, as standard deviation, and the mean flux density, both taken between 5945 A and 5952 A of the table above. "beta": 20.7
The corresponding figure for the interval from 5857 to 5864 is 21.5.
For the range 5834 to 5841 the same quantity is 21.5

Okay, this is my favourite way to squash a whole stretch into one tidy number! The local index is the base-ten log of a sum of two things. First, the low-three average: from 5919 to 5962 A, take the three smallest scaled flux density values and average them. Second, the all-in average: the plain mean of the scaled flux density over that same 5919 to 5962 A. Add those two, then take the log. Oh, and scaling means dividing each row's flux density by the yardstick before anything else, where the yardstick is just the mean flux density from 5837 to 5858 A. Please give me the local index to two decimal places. 0.29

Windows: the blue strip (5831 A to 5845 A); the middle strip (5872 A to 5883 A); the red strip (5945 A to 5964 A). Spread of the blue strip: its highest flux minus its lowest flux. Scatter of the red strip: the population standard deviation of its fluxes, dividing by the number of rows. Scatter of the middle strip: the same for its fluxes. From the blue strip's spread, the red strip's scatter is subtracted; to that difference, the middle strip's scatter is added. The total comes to 2.3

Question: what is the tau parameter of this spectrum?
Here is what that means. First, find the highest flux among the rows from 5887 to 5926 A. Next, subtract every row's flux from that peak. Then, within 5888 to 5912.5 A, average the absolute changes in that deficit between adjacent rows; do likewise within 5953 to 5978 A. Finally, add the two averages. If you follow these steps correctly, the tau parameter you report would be 0.70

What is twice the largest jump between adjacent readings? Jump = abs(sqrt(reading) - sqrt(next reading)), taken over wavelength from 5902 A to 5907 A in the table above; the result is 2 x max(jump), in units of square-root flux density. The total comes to 0.059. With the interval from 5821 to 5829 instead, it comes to 0.060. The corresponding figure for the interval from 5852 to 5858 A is 0.056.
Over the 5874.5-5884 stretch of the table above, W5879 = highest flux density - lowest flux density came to 4.8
